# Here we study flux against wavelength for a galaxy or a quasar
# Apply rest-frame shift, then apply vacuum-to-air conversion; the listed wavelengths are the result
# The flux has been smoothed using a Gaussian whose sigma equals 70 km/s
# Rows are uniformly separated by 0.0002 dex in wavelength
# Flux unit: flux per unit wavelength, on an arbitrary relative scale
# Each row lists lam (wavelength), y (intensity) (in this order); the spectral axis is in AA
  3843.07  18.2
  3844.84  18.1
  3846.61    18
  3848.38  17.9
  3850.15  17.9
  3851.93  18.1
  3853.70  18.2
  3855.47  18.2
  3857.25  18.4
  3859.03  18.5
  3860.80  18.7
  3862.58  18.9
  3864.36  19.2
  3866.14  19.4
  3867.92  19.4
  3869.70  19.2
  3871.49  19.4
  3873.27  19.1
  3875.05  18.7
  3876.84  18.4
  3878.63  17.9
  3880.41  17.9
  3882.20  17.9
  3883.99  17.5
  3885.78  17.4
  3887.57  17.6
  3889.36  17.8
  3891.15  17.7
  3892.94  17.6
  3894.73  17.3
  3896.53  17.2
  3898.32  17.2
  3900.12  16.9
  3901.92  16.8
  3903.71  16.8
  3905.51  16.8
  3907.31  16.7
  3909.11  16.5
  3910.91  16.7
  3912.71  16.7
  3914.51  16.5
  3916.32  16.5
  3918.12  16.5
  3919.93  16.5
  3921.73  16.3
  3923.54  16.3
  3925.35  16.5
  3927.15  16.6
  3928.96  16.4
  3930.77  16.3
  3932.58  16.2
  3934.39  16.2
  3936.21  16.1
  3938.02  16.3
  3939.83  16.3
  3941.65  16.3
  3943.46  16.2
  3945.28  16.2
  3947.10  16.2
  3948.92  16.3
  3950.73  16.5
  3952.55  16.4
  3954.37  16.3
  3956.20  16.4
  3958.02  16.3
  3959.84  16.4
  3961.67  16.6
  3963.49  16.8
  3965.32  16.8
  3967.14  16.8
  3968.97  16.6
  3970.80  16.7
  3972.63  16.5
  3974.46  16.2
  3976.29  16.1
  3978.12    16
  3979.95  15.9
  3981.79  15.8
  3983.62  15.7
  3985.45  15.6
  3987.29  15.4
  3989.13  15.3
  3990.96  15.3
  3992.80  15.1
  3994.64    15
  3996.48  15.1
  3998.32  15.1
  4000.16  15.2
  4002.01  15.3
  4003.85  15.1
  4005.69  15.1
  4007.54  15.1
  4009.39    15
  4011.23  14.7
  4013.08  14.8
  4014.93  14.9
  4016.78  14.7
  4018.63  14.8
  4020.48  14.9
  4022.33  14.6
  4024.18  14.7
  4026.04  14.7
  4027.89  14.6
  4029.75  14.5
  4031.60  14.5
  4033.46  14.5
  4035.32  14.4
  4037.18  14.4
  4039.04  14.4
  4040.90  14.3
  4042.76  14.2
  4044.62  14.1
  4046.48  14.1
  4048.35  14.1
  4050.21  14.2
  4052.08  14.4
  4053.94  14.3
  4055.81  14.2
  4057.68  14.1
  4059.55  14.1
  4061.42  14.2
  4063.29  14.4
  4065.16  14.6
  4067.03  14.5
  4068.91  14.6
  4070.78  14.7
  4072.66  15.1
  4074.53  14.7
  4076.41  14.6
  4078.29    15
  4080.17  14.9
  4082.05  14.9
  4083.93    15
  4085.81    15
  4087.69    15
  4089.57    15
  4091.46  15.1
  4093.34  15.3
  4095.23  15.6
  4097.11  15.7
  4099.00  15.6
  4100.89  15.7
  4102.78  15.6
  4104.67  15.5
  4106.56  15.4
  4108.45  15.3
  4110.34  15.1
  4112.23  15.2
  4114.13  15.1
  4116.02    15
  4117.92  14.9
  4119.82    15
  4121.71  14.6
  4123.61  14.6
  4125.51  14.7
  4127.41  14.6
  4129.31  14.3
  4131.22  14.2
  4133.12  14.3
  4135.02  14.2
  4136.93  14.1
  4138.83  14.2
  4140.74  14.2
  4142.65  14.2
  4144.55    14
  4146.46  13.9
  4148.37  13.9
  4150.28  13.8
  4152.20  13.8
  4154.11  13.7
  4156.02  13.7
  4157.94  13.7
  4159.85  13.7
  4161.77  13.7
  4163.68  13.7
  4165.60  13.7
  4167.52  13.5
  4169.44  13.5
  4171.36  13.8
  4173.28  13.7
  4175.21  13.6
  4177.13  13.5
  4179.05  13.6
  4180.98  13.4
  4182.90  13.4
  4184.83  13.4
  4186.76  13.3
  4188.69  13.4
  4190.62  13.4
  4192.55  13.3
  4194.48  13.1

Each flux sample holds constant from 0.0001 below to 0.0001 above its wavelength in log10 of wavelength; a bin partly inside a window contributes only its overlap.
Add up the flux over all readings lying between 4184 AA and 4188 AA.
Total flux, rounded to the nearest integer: 27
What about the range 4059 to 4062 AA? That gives 28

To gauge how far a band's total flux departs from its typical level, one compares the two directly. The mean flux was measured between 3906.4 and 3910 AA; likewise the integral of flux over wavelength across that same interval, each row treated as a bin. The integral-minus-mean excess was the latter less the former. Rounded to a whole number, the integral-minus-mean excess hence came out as 43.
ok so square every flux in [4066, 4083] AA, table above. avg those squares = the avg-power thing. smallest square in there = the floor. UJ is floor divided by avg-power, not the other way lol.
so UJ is 0.96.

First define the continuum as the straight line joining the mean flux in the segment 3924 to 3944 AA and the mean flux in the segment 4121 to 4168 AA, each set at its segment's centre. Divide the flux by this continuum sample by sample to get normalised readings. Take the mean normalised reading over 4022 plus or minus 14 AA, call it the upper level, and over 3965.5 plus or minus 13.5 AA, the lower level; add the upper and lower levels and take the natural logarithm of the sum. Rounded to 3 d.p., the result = 0.686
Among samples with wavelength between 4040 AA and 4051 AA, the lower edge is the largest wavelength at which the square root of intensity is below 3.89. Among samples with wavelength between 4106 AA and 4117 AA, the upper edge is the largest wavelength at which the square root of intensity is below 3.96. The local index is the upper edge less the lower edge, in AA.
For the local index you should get 65.8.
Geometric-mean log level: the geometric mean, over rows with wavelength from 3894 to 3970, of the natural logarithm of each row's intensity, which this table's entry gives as 2.80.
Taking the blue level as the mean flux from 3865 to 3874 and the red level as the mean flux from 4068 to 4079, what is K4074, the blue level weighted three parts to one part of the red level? 18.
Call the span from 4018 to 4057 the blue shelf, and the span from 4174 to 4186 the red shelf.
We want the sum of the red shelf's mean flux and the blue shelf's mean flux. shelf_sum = 27.9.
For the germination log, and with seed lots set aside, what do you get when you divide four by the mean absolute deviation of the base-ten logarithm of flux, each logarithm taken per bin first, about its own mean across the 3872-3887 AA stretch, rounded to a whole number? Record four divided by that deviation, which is 354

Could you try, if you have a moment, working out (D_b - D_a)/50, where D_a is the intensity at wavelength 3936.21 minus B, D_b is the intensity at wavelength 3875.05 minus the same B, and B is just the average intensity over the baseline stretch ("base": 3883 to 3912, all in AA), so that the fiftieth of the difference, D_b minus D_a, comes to 0.052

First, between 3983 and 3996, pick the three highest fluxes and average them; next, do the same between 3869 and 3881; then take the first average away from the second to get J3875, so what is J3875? 4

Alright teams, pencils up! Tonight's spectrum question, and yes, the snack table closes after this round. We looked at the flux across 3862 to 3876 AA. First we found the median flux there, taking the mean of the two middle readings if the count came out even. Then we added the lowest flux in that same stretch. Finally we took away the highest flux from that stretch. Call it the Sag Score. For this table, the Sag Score 18.5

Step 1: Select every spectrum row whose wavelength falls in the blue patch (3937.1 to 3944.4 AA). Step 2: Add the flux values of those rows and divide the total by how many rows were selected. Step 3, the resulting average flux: 16.3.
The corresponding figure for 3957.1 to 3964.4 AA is 16.5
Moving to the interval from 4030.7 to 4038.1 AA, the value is 14.4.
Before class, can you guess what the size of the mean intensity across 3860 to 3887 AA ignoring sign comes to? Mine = 18.6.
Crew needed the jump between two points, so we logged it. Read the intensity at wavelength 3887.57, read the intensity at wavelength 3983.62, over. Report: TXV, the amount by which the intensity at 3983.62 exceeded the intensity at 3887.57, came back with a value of -1.9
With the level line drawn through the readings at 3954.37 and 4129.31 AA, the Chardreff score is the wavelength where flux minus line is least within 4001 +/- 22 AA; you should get 4011.23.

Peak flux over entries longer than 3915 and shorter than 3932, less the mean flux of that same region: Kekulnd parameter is 0.17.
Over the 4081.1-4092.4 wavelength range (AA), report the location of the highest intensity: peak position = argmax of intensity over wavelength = 4091.46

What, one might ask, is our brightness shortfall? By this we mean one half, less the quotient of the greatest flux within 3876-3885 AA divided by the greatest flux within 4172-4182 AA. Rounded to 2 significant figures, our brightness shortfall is -0.84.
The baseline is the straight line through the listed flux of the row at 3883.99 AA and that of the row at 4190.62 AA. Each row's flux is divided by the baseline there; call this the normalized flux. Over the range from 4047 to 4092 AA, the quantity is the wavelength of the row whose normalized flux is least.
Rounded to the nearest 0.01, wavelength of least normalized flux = 4048.35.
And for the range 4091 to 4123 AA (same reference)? 4121.71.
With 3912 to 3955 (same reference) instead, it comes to 3936.21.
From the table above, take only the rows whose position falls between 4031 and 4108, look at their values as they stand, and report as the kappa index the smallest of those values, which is 14.1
